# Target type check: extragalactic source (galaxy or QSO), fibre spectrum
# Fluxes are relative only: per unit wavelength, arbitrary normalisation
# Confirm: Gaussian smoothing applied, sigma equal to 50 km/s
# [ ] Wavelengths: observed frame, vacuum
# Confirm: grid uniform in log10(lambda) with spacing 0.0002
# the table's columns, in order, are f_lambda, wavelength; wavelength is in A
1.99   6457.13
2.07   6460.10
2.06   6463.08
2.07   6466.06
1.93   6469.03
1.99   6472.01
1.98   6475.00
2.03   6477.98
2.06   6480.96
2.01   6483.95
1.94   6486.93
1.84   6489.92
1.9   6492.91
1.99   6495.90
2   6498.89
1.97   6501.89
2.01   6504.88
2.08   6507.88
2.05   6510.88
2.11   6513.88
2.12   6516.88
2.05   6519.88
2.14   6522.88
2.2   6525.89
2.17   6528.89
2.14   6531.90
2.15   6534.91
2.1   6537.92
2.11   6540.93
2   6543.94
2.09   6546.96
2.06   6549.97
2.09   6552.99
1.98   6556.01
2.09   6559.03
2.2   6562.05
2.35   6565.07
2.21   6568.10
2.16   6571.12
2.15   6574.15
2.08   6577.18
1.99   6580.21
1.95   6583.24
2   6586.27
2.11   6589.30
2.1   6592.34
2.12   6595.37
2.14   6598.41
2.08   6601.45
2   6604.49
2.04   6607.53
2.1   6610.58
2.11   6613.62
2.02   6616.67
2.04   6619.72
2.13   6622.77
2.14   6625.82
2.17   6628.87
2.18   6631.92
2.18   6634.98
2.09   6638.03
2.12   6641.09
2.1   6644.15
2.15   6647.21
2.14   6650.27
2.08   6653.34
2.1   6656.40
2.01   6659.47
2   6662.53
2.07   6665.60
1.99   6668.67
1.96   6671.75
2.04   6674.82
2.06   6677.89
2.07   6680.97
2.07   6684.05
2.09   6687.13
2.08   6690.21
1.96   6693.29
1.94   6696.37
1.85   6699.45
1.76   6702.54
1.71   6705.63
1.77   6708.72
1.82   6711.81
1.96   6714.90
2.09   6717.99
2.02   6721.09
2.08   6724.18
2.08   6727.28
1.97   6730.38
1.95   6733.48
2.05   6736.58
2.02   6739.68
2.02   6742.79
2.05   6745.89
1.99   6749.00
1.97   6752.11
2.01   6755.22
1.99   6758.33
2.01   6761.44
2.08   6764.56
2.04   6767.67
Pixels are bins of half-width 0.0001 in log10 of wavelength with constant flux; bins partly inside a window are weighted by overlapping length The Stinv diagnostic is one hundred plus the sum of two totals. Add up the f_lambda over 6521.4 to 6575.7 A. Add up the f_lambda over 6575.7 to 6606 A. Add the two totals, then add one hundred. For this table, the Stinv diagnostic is 159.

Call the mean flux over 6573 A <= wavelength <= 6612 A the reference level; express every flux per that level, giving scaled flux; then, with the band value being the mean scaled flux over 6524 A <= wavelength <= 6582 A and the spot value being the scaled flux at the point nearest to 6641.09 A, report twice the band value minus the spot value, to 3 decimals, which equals 1.028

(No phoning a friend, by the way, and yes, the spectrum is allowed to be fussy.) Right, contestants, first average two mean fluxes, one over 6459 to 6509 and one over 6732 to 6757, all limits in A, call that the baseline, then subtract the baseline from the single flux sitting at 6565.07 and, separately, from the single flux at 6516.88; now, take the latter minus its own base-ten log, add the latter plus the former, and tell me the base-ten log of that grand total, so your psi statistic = 0.18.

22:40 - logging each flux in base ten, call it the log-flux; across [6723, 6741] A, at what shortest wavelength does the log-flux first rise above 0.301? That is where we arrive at 6724.18 A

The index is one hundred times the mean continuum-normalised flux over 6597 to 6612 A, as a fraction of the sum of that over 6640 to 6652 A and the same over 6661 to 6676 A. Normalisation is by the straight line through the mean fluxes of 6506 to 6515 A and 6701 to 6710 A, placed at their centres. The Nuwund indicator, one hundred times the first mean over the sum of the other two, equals 47.7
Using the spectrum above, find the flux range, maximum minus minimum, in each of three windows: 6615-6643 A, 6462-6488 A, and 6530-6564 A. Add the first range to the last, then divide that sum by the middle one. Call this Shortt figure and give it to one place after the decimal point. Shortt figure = 2.7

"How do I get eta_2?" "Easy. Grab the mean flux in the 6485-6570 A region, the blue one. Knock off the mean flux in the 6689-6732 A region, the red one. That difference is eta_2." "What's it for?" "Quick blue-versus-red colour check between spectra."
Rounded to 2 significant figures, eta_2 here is 0.14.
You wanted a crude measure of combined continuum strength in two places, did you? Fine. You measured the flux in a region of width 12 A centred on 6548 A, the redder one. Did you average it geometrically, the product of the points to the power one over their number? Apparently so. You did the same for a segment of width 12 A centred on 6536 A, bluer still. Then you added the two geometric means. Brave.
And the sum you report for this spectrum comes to 4.18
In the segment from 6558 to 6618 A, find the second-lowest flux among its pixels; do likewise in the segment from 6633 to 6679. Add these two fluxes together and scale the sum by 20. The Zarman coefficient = 79.6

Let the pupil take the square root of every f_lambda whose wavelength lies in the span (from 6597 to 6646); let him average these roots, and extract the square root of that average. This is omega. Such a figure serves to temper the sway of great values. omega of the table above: 1.20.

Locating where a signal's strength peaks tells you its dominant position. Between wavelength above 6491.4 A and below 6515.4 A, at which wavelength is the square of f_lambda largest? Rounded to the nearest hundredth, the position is 6513.88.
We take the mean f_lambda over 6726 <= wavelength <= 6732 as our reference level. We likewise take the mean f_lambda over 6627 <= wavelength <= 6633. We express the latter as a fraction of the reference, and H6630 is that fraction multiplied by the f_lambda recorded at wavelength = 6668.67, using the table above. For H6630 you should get 2.14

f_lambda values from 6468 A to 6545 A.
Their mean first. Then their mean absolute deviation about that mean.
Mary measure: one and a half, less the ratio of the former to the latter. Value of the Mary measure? -27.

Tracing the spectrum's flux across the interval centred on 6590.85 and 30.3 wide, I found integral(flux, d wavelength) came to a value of 62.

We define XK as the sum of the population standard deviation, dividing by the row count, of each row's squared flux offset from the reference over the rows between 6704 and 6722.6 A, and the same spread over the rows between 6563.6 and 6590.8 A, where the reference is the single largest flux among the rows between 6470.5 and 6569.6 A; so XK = 0.176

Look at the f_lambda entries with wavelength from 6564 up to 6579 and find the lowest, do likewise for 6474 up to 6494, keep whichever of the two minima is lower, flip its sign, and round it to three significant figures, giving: -1.84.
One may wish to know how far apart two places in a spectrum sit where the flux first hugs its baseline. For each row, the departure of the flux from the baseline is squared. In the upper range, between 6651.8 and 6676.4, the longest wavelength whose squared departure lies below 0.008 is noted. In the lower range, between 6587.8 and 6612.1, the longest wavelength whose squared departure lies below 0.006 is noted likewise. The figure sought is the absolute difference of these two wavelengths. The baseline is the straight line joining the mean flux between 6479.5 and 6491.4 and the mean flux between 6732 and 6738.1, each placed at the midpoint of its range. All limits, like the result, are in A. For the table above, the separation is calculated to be 67.3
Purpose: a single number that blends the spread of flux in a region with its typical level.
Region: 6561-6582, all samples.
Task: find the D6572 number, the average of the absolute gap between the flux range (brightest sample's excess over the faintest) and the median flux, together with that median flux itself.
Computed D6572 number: 1.98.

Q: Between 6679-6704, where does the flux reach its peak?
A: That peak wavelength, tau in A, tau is 6687.13 A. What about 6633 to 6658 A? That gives 6634.98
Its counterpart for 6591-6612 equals 6598.41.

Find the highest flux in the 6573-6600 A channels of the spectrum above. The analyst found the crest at 2.15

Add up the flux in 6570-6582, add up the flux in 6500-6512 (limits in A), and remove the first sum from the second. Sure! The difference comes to -0.3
